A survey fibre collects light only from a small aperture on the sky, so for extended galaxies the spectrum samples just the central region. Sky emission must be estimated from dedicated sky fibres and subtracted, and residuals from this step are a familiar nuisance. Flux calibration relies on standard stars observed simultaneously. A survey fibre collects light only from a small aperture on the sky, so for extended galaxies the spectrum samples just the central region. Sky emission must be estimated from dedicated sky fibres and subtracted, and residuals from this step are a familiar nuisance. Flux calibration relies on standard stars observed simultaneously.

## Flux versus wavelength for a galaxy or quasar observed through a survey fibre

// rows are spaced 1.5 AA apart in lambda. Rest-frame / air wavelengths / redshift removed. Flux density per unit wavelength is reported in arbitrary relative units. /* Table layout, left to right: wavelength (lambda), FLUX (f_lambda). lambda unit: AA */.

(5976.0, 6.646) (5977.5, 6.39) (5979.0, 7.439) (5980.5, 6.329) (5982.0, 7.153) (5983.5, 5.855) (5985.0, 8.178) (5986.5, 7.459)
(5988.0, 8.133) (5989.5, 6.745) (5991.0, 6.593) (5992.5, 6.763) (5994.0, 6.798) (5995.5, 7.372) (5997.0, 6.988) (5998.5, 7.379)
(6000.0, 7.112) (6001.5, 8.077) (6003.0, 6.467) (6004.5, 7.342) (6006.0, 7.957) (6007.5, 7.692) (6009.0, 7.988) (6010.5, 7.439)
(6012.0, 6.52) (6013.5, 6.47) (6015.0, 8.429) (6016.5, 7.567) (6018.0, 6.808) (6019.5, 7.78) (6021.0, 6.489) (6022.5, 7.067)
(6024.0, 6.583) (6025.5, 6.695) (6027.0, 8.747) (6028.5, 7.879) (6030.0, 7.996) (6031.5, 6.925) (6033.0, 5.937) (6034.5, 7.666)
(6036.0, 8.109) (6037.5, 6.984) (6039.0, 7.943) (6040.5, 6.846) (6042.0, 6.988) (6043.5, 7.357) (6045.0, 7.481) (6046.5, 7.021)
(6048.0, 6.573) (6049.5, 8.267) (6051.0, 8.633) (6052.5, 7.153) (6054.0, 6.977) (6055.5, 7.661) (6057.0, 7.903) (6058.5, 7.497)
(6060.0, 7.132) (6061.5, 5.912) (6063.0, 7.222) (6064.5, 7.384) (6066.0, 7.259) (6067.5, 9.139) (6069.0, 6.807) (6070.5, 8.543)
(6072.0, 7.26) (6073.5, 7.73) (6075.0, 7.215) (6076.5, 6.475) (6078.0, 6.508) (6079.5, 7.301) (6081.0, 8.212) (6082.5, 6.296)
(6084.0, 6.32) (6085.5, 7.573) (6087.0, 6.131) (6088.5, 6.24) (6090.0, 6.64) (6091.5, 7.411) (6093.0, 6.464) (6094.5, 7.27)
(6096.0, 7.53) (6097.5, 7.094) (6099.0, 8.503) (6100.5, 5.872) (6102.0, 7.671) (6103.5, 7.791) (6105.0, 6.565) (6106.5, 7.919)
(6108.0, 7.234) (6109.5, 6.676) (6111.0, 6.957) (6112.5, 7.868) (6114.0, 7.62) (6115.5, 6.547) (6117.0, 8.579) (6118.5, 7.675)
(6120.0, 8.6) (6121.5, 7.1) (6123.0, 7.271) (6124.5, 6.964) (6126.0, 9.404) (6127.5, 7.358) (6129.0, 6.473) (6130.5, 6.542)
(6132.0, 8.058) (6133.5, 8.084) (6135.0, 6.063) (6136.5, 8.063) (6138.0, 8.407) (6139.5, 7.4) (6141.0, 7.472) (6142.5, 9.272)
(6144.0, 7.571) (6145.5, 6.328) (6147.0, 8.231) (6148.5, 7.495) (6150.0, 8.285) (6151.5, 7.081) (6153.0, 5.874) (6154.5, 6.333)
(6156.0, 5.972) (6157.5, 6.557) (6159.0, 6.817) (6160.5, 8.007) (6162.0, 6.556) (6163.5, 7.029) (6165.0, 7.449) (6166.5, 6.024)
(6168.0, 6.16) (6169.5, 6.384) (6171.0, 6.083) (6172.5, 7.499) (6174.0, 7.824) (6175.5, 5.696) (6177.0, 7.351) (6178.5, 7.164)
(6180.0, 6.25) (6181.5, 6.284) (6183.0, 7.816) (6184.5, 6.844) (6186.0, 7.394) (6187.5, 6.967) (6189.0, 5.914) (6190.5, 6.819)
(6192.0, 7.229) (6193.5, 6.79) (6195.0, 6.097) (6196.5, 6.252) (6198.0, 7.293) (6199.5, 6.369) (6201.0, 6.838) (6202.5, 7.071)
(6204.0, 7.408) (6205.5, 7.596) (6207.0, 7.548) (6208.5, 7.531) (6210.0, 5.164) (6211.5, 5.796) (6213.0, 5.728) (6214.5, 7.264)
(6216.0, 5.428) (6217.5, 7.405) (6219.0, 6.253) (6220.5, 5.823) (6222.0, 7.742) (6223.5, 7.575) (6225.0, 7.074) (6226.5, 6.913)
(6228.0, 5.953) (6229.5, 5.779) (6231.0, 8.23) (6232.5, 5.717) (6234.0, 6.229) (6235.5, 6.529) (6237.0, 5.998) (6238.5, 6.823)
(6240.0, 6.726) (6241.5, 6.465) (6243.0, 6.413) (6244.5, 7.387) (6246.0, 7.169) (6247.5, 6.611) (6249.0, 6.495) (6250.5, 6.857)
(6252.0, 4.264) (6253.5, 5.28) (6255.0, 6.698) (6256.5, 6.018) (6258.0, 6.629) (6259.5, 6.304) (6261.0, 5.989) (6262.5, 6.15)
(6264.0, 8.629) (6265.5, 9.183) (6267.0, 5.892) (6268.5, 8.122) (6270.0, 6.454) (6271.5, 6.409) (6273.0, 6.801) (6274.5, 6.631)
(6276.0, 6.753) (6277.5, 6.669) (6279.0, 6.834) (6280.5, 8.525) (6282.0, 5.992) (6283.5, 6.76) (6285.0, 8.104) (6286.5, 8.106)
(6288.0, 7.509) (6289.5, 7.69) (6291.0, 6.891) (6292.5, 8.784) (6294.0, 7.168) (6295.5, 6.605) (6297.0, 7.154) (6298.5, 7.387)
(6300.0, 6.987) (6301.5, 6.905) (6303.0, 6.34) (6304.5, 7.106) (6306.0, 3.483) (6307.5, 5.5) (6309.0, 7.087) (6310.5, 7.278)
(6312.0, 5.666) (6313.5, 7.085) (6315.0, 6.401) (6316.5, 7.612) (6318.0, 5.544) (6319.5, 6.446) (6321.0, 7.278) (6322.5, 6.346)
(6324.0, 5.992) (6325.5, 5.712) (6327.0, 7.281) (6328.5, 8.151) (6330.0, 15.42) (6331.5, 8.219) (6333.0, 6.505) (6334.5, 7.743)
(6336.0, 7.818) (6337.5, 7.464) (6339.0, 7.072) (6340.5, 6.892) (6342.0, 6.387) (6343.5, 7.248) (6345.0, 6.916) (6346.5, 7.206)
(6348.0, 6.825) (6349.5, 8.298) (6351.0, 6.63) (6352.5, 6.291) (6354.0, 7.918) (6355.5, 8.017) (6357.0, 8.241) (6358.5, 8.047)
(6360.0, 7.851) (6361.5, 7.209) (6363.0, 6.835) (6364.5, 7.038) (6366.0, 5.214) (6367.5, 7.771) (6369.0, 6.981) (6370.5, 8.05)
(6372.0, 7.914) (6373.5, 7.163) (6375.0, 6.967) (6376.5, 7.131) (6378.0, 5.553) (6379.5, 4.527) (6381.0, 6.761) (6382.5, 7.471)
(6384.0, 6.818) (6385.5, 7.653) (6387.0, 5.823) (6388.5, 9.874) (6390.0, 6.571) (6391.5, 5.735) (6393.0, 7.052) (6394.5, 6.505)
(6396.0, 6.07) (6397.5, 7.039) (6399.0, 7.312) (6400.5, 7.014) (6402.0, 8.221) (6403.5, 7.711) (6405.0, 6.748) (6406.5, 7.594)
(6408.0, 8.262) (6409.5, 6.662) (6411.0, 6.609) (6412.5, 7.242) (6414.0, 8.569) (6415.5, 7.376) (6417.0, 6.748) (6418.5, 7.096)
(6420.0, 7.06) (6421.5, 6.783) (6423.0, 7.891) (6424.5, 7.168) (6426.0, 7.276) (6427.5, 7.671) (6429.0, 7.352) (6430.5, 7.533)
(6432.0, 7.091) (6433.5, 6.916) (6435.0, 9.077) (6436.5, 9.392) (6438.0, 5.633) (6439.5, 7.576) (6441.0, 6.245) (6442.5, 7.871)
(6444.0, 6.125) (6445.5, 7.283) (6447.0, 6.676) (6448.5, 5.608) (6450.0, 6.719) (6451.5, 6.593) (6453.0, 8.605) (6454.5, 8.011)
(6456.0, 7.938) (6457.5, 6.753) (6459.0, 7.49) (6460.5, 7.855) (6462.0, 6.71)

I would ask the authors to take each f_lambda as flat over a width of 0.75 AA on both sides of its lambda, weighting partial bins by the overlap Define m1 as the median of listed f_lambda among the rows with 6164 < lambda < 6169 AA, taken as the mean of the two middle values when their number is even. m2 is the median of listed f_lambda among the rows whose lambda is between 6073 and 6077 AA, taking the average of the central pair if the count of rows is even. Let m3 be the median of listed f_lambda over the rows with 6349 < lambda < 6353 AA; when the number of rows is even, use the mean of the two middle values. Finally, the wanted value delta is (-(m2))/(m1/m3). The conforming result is -7.8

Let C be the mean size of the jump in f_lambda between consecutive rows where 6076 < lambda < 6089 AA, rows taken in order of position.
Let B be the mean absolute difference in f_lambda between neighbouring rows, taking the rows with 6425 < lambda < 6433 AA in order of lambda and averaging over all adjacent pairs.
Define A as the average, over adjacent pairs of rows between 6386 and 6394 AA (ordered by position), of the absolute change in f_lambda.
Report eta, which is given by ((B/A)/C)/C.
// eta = 0.2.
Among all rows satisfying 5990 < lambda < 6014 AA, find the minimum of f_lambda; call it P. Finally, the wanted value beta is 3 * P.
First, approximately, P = 6.467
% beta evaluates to 19.4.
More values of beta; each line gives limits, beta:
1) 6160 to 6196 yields 17.1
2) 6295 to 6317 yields 10.4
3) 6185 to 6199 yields 17.7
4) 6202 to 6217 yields 15.5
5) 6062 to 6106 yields 17.6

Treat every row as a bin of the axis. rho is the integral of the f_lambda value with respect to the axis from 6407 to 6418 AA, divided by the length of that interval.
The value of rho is 7.35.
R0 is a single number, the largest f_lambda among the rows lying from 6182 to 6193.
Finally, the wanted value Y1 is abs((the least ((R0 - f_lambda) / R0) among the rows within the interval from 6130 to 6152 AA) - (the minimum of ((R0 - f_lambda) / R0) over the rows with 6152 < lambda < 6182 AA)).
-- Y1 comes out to 0.16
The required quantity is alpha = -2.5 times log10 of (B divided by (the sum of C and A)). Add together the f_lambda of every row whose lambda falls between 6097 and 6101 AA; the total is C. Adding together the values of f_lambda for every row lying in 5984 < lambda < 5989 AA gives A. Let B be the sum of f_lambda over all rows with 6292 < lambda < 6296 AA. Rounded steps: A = 23.8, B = 22.6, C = 21.5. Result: 0.76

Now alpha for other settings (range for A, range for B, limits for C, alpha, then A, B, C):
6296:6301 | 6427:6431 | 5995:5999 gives 0.71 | 21.5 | 22.6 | 21.7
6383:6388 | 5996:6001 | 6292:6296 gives 0.75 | 20.3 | 21.5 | 22.6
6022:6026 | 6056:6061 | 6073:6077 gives 0.67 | 20.3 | 22.5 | 21.4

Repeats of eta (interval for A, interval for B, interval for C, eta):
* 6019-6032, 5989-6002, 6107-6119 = 0.6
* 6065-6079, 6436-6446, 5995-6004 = 3.3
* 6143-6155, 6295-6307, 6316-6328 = 0.8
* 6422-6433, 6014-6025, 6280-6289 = 2.1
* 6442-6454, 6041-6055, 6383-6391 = 0.1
